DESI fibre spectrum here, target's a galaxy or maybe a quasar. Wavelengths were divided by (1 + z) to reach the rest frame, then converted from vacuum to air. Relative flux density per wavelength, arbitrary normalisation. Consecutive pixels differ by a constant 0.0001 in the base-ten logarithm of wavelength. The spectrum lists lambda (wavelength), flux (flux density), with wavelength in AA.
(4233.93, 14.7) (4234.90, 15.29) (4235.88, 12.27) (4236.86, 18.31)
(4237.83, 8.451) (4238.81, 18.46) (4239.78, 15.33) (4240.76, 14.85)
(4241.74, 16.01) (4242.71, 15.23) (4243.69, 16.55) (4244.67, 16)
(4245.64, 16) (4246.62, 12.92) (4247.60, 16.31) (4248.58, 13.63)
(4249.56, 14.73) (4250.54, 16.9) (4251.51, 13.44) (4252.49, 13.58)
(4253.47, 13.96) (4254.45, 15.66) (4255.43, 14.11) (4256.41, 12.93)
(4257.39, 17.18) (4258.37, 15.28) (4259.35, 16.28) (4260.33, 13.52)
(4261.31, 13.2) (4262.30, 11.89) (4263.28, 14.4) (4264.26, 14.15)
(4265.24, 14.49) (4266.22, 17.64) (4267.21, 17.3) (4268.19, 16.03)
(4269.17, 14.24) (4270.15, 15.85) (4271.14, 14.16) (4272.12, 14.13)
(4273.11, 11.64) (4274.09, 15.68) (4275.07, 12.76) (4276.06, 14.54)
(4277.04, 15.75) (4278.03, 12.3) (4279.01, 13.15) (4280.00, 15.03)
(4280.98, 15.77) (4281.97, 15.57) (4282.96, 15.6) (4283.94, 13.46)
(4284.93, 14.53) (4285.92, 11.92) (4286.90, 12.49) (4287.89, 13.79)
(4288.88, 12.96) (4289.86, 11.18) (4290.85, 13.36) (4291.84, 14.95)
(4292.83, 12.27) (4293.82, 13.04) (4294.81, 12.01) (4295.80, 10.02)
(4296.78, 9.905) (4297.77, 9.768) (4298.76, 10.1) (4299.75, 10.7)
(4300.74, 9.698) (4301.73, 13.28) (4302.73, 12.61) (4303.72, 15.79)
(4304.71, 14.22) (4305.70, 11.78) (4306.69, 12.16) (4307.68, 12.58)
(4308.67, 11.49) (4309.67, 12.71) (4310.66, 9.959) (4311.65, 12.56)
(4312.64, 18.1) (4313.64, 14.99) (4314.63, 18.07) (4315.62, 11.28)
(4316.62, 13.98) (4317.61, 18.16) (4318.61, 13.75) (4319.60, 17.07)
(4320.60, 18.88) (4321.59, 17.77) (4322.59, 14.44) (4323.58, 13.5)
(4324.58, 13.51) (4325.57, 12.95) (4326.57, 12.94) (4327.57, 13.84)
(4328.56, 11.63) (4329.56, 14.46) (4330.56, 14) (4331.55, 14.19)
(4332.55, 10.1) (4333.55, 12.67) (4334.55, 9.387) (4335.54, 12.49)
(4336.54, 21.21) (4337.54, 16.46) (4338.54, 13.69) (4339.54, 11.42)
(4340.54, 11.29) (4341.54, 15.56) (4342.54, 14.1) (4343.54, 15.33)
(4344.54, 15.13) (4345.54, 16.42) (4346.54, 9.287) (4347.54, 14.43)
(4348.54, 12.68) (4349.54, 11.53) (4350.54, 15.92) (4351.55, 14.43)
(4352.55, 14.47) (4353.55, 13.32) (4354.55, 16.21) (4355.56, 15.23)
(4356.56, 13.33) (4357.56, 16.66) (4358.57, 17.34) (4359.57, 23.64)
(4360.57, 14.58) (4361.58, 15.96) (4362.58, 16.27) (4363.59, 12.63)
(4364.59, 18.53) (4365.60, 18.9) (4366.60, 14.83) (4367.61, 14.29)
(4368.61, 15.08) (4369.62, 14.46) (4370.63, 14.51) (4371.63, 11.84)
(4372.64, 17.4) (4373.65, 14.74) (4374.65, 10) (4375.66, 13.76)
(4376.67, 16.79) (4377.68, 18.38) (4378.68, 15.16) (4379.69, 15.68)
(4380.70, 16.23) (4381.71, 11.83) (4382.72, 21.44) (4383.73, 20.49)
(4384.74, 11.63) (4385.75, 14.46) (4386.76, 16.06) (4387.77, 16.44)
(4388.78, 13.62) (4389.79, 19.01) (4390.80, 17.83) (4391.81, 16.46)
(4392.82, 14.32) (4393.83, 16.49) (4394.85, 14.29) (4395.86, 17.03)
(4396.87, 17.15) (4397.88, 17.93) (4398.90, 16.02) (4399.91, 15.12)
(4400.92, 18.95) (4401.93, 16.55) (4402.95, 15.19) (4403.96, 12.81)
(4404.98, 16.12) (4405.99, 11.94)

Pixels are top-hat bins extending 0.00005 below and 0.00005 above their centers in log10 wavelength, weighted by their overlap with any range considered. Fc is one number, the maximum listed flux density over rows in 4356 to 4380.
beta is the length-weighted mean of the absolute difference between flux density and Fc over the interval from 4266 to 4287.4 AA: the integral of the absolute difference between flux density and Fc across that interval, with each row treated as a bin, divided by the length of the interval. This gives 9.2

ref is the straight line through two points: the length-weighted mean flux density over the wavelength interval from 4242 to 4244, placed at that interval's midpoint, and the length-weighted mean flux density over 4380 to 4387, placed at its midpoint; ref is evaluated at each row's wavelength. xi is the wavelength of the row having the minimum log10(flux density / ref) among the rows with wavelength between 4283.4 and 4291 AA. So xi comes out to 4289.86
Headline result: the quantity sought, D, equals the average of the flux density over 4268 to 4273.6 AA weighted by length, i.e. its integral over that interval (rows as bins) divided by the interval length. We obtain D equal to 14.2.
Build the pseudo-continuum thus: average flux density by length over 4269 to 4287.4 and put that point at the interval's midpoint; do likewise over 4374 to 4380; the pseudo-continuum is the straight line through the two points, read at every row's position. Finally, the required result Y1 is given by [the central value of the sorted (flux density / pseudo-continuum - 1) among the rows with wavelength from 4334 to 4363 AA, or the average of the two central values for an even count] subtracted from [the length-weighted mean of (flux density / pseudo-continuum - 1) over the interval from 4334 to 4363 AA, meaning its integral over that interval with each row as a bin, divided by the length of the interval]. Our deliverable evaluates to 0.018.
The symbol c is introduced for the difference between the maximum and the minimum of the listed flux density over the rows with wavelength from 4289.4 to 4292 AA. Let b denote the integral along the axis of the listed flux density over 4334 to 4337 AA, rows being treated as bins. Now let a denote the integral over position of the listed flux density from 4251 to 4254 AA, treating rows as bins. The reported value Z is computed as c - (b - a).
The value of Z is 2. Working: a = 41.2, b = 42.8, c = 3.8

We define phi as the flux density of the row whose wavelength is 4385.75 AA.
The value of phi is 14.46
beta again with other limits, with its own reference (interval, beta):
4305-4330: 9.5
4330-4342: 10.1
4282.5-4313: 11.1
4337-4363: 8.8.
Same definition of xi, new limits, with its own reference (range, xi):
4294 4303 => 4300.74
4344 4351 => 4346.54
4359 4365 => 4363.59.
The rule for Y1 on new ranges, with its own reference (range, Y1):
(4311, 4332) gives 0.049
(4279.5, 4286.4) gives -0.035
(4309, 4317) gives 0.039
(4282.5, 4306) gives -0.005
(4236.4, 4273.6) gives -0.001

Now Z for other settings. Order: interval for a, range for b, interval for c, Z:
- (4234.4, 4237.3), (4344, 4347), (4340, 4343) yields 7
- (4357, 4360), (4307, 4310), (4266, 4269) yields 22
